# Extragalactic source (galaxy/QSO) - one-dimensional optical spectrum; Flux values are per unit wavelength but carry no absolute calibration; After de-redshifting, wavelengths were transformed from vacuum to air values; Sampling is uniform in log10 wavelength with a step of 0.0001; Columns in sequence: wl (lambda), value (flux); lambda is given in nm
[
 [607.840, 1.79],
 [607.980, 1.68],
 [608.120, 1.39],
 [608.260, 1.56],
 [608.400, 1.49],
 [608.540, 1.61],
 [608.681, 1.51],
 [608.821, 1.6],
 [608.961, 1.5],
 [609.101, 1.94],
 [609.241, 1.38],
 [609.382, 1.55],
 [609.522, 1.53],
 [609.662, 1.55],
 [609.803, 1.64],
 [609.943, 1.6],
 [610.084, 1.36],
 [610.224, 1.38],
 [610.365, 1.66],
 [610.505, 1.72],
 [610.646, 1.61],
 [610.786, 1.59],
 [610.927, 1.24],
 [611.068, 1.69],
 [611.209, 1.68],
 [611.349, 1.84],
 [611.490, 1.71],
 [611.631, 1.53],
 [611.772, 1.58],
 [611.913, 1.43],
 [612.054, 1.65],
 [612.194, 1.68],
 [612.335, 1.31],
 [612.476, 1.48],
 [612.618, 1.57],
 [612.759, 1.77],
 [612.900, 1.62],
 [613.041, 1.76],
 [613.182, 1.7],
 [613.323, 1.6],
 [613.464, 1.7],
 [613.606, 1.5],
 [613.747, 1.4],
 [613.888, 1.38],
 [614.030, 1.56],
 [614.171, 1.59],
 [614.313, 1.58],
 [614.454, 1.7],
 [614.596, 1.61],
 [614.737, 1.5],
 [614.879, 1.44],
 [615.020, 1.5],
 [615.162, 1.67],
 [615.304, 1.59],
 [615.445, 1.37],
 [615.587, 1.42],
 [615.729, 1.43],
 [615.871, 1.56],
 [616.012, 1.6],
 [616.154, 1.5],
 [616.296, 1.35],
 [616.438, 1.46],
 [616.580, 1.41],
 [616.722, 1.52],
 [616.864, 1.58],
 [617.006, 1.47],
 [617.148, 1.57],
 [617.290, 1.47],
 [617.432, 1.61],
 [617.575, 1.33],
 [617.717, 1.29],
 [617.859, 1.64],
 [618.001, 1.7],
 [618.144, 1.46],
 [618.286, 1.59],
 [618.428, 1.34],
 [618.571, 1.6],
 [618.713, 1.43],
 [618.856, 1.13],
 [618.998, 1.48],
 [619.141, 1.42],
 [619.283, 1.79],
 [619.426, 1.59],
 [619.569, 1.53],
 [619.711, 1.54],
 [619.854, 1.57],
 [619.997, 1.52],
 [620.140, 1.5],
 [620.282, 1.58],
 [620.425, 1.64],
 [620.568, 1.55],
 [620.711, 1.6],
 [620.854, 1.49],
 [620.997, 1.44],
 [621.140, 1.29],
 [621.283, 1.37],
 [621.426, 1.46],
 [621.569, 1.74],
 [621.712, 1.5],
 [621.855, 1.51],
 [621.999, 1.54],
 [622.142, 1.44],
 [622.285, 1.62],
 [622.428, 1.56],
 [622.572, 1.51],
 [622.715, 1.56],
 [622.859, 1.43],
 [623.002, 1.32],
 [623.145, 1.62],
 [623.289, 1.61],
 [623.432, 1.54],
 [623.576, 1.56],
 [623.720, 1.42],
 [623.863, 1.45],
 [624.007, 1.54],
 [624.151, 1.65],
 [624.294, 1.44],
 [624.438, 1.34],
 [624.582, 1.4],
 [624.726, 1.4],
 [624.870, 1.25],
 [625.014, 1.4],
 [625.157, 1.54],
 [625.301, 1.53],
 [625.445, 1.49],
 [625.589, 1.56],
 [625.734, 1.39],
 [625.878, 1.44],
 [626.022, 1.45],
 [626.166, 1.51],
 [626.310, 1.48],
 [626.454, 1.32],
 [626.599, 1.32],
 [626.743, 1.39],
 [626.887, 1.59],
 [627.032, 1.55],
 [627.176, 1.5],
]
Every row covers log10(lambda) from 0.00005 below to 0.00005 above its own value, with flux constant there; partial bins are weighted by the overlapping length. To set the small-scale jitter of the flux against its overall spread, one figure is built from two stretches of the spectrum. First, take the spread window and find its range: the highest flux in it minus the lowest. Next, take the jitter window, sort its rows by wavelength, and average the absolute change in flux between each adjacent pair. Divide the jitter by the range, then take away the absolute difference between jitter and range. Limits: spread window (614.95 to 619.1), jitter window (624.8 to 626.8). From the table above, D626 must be -0.37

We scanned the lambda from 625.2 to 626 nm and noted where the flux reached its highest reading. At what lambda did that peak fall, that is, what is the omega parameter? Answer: 625.589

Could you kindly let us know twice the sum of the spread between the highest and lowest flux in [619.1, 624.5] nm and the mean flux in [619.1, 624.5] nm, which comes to 4.04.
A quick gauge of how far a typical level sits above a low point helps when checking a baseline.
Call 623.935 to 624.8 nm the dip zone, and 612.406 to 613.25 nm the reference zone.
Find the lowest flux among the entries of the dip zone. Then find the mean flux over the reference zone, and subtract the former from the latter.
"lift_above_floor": 0.31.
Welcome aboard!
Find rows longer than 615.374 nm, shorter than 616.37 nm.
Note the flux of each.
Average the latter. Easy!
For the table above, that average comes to 1.46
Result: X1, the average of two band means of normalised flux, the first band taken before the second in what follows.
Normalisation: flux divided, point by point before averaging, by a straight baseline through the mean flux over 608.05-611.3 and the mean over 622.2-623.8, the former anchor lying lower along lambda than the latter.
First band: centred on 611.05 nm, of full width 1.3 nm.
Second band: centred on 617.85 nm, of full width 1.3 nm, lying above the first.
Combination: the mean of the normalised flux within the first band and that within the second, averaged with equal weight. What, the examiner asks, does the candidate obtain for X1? 1.009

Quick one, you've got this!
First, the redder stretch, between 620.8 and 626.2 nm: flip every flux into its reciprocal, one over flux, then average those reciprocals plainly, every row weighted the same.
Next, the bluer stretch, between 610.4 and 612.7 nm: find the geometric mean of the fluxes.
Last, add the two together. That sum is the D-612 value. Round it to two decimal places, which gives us 2.25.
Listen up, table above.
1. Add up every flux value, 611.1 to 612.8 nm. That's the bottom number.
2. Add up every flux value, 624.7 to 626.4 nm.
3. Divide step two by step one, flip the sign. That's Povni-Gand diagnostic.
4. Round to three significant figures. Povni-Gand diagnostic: -0.907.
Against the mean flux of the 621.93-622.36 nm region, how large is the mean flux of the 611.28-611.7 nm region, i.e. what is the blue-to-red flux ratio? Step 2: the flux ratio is 1.10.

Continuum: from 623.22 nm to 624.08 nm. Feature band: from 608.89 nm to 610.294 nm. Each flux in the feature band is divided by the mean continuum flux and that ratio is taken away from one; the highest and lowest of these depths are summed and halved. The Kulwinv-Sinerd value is -0.086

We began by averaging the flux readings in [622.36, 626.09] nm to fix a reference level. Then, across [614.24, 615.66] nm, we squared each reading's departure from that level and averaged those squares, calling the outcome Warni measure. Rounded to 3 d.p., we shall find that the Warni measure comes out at 0.015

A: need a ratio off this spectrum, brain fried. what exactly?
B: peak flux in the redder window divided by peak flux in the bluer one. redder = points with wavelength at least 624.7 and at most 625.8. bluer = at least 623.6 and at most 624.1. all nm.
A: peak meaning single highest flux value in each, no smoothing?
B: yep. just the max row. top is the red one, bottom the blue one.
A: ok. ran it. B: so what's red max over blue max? 1.01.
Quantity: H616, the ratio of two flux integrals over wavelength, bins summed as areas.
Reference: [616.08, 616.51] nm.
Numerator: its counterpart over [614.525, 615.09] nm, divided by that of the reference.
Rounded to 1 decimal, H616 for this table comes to 1.4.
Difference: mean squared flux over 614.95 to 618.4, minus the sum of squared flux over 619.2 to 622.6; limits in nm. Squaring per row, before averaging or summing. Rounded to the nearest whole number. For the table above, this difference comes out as -55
